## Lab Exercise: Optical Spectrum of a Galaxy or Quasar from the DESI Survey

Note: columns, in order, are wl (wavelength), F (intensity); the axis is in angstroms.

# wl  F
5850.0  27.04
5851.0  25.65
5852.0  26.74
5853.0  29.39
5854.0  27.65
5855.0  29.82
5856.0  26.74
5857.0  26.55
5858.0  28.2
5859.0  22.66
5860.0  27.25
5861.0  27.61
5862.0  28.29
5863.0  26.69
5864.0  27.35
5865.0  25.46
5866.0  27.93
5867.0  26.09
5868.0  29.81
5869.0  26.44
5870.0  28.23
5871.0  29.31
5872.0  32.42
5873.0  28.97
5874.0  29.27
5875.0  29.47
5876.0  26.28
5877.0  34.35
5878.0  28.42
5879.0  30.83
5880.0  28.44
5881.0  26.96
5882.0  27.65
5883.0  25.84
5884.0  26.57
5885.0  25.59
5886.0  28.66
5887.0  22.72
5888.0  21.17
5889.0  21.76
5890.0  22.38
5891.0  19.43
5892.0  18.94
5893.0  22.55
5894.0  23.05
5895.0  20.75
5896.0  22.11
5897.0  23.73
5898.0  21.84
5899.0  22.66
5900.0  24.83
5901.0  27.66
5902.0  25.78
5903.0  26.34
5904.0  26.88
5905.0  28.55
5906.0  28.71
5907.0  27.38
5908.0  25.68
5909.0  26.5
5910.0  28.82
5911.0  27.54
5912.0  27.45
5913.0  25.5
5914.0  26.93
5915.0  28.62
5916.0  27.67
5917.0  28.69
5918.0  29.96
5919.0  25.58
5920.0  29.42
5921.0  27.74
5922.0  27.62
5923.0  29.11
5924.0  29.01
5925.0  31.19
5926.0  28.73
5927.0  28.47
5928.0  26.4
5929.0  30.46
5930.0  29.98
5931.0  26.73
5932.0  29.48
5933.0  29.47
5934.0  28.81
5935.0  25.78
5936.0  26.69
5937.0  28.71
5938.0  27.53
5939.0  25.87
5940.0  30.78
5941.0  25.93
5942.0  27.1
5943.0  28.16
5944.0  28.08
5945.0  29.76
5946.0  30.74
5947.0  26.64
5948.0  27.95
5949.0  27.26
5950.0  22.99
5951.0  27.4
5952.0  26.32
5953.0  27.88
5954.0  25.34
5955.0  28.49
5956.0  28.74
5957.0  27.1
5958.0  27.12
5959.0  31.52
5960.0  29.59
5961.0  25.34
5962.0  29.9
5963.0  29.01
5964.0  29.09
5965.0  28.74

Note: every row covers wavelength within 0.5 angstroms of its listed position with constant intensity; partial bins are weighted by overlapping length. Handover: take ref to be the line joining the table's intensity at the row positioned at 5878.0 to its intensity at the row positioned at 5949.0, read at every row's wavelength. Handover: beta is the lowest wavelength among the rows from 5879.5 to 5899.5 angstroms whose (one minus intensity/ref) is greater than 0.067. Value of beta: 5883.0 angstroms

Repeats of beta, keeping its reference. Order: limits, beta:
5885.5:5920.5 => 5887.0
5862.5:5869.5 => 5863.0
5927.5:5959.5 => 5950.0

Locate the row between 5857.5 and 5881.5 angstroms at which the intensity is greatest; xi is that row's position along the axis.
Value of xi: 5877.0 angstroms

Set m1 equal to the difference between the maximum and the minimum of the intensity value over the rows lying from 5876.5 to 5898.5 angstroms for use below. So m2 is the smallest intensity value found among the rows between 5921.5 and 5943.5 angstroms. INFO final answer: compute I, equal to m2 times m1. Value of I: 397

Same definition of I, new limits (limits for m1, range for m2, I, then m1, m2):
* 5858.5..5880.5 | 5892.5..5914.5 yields 243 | 12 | 20.75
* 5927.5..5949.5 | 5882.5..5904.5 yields 95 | 5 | 18.94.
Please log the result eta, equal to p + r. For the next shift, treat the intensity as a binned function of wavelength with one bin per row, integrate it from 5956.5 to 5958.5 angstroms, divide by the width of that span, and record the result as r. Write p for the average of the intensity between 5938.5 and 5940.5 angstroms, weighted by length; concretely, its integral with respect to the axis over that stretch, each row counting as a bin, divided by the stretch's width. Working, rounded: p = 28.3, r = 27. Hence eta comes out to 55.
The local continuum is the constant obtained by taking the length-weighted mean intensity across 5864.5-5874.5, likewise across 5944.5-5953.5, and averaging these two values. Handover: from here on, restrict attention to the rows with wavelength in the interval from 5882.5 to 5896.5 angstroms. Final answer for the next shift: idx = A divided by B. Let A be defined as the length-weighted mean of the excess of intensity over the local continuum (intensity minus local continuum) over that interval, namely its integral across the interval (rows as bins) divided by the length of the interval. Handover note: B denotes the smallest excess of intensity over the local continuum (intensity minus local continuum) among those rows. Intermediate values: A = -4.9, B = -9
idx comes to 0.6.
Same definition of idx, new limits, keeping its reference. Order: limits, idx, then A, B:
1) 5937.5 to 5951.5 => 0.1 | -0.3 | -5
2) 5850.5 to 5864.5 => 0.1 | -0.7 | -5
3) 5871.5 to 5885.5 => -0.3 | 0.7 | -2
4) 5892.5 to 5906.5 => 0.5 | -3.2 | -7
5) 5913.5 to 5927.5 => -0.2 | 0.6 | -2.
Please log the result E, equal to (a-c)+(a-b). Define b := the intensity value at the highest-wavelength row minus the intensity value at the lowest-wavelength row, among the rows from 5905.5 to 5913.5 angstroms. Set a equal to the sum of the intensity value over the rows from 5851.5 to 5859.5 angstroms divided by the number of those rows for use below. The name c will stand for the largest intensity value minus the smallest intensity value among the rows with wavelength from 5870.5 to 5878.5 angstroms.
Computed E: 49.6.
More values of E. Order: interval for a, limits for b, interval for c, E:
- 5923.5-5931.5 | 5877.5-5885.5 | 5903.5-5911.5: 57.4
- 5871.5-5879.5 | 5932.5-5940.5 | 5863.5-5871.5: 54.3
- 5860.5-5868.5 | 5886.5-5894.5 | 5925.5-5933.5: 50.4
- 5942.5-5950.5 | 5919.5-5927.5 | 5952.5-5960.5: 50.2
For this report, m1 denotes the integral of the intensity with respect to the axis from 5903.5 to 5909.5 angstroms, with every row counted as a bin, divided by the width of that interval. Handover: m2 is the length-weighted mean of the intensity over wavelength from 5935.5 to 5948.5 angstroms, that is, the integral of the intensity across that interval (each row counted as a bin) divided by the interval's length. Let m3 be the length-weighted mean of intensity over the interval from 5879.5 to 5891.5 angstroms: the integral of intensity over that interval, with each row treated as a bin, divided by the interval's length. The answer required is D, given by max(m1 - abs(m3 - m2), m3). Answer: 24.8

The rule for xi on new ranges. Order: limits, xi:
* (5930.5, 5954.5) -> 5940.0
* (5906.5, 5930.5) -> 5925.0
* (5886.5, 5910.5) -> 5910.0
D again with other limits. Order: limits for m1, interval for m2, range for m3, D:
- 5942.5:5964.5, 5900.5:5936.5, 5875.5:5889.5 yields 26.8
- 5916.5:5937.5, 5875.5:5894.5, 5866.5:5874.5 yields 28.8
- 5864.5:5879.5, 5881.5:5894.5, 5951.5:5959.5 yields 27.8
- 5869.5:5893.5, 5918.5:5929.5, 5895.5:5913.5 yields 26.0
